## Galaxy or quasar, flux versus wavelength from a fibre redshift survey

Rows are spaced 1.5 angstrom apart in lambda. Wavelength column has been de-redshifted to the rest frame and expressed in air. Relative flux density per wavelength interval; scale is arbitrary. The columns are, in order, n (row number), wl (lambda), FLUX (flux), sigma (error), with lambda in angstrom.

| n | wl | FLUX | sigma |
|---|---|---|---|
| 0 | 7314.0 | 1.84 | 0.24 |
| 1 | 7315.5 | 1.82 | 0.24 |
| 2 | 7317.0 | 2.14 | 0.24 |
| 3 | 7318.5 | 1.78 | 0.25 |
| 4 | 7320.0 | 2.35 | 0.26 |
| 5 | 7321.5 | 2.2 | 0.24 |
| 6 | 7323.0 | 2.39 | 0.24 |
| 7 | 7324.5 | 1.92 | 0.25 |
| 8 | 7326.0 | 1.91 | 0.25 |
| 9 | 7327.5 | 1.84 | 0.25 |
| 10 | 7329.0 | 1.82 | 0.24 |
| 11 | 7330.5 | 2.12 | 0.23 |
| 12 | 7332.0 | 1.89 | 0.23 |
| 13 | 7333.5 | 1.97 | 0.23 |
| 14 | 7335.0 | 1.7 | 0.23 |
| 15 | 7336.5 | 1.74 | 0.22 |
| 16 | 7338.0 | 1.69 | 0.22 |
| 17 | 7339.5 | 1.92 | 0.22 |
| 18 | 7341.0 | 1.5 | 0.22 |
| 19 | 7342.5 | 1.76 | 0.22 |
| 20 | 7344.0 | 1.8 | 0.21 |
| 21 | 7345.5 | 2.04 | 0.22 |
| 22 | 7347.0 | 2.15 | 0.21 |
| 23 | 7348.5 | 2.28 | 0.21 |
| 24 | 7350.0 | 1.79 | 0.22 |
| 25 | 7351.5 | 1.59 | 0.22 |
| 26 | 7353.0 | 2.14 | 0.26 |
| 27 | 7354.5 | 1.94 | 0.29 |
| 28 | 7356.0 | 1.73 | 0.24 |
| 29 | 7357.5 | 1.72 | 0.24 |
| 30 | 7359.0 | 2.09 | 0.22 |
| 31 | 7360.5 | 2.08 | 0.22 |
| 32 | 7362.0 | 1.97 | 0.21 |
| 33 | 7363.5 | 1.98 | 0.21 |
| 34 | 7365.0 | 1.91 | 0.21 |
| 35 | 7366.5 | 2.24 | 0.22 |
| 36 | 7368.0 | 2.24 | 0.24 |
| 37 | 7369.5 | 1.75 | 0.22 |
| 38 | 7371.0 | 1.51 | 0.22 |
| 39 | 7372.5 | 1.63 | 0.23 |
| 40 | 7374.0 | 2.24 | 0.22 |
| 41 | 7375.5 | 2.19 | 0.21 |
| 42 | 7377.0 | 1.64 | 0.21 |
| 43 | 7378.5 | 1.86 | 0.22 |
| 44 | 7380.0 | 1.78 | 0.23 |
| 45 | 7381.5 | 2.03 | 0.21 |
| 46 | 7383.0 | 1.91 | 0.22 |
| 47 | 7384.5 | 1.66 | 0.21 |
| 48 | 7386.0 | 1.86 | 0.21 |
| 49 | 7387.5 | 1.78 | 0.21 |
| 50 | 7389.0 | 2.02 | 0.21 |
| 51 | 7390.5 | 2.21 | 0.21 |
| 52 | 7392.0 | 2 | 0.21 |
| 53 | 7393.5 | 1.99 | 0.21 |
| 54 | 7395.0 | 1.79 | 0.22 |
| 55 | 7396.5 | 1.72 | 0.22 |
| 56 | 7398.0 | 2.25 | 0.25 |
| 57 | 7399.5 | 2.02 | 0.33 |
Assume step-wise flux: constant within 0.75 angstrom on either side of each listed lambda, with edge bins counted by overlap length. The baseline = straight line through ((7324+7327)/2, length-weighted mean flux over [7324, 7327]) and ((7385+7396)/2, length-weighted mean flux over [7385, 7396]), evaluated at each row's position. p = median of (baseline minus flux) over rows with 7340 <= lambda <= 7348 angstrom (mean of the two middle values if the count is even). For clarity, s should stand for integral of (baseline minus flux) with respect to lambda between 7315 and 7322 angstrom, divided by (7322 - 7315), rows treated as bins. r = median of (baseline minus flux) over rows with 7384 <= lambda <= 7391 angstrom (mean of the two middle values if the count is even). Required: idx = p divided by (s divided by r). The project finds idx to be -0.06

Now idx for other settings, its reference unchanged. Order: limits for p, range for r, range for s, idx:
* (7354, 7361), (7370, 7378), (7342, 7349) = 0.06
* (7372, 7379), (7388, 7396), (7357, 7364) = 0.09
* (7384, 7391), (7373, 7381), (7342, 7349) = -0.06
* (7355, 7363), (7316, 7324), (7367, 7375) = 0.39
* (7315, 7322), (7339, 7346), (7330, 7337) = -0.88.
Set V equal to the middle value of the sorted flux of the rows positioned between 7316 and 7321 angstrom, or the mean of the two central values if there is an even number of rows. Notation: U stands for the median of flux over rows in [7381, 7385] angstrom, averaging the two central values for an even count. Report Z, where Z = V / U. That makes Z 1.12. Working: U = 1.91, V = 2.14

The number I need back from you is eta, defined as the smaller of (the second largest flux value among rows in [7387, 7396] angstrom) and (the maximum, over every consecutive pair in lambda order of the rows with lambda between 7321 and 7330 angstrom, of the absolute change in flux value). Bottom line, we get 0.5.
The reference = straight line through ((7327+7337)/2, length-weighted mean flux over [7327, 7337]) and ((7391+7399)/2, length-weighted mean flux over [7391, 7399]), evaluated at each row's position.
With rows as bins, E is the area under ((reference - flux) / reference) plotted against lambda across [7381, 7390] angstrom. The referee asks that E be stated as 0.3 angstrom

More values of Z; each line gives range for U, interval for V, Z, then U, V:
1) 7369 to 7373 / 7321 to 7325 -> 1.35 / 1.63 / 2.20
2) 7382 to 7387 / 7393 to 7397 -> 0.96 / 1.86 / 1.79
